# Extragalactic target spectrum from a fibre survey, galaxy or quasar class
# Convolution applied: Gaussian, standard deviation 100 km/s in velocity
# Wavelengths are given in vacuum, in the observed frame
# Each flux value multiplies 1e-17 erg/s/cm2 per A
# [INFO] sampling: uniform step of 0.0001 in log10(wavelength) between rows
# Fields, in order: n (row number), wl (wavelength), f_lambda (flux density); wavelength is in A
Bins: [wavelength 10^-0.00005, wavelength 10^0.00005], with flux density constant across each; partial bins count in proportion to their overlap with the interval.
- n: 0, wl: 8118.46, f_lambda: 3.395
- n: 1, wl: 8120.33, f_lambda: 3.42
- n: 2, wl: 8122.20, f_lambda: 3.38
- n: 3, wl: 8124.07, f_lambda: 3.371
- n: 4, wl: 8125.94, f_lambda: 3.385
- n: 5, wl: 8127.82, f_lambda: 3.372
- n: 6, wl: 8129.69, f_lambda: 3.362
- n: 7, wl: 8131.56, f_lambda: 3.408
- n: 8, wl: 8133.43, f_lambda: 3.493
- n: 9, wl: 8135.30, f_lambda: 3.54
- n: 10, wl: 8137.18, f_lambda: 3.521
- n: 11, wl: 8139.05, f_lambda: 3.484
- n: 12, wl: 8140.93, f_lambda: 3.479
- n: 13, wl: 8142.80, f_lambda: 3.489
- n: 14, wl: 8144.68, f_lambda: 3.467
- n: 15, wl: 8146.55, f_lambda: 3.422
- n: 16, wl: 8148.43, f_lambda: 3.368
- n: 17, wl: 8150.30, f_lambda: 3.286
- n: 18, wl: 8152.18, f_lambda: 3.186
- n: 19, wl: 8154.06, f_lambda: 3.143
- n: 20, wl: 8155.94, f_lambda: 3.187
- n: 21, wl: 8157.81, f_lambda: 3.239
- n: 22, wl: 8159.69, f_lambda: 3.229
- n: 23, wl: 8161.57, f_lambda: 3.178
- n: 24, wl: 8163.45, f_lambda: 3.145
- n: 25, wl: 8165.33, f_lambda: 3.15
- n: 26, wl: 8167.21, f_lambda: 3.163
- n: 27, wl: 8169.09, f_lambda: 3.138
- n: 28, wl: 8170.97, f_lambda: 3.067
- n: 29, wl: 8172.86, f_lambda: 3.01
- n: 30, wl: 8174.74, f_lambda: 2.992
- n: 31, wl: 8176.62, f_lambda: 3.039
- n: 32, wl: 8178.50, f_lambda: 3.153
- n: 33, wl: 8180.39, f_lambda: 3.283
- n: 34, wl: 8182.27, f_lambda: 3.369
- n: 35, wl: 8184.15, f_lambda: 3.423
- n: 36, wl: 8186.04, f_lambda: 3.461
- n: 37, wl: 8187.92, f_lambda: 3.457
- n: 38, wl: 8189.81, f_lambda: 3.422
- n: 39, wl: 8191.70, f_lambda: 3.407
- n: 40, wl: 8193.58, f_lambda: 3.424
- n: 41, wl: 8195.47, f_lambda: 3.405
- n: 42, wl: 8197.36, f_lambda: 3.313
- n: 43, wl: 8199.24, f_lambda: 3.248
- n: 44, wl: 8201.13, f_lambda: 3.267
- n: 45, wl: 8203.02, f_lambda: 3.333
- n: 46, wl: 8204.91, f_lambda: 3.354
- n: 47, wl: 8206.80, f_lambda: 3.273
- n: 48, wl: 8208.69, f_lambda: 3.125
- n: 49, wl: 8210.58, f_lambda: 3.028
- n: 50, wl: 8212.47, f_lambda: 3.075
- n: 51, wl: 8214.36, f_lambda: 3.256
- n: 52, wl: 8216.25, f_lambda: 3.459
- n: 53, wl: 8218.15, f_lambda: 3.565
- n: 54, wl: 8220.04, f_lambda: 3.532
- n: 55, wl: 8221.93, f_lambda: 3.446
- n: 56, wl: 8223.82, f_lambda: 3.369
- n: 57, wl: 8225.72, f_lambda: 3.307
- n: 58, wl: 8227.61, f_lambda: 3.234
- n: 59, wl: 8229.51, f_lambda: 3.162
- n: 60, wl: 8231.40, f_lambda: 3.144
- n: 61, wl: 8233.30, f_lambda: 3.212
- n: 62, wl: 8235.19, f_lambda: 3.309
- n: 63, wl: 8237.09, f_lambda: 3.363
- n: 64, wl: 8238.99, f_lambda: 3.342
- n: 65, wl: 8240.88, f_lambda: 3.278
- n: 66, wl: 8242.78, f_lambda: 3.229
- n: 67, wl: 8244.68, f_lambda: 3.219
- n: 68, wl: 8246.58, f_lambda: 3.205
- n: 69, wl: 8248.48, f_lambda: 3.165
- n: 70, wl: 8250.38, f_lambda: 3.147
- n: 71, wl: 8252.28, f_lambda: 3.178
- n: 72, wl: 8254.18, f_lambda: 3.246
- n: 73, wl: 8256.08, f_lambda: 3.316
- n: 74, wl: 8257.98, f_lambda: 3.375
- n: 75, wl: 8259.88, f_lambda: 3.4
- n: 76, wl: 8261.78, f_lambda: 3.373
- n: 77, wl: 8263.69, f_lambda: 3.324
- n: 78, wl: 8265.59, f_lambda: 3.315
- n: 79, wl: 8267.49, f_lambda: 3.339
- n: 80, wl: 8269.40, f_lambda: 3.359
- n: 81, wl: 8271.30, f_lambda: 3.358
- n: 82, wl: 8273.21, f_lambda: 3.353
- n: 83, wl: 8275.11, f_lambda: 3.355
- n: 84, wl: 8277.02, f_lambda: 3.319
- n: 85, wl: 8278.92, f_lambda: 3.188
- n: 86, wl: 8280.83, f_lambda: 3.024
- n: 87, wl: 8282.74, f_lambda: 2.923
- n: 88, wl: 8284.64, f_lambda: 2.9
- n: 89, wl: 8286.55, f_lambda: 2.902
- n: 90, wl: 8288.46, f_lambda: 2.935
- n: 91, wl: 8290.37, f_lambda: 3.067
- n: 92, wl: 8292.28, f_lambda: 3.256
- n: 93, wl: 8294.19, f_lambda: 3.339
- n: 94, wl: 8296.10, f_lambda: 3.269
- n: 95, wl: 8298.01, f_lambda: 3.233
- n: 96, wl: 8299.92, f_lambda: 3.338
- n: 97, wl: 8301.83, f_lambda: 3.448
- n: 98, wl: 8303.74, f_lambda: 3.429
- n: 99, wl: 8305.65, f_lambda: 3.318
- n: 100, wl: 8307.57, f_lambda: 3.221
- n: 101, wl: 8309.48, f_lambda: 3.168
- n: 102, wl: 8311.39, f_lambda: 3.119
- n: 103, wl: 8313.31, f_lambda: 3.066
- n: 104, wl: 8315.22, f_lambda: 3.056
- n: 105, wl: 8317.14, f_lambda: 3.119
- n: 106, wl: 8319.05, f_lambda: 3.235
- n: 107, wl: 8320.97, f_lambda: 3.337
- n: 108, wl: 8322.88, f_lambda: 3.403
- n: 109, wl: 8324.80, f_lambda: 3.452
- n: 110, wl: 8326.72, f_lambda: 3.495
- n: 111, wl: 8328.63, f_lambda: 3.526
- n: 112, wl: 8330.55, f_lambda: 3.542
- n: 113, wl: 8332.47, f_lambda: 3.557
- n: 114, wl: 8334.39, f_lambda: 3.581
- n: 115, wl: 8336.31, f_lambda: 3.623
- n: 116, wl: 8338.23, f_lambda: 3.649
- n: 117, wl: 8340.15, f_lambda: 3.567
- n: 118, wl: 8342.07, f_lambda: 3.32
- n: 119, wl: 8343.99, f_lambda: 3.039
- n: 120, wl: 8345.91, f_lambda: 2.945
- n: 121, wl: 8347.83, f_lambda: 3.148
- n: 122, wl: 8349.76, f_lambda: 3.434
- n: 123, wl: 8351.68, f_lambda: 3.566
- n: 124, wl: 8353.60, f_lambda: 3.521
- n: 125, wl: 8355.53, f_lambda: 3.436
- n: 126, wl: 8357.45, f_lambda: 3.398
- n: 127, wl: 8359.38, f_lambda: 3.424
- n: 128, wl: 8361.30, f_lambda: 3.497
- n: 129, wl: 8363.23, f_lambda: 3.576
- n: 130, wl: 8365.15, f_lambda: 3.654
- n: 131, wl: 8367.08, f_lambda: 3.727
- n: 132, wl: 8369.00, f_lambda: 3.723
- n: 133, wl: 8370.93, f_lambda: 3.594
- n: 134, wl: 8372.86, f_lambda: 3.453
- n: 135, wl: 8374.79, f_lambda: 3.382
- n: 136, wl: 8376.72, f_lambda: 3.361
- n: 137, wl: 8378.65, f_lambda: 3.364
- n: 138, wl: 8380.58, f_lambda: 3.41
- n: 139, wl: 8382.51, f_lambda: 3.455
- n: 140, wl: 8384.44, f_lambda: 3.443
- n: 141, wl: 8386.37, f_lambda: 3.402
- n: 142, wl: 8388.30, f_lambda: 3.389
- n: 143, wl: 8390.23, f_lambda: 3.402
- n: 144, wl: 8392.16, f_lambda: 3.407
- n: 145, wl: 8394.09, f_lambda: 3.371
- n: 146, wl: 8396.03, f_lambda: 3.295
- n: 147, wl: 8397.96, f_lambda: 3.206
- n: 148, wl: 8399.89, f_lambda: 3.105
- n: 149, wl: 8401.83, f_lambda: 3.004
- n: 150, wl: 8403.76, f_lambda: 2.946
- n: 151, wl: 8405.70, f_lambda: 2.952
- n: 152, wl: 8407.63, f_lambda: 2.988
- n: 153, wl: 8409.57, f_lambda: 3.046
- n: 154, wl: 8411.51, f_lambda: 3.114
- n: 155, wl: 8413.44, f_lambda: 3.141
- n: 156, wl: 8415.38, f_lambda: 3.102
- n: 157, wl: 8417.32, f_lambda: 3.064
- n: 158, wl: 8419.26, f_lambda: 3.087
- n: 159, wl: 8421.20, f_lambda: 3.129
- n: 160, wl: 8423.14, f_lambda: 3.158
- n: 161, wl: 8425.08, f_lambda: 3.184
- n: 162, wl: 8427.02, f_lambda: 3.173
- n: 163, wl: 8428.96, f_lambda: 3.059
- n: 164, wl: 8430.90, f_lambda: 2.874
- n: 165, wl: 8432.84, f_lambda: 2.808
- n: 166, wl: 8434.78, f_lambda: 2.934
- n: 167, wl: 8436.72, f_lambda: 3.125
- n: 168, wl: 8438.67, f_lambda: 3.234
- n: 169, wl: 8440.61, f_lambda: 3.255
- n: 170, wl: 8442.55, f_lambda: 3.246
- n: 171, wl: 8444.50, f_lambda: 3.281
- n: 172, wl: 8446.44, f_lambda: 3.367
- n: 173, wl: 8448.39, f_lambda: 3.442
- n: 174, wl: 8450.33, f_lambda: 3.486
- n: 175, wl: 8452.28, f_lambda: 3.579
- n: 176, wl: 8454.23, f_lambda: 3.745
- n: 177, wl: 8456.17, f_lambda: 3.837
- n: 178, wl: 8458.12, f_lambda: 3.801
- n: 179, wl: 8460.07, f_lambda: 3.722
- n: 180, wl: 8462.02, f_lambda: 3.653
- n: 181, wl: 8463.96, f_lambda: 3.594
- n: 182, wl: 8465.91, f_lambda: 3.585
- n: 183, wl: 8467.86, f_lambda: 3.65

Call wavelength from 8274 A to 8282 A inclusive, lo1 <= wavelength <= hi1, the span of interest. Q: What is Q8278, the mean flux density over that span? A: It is 3.22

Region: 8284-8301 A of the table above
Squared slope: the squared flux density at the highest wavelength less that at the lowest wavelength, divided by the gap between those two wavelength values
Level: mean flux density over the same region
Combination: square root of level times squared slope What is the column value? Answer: 0.7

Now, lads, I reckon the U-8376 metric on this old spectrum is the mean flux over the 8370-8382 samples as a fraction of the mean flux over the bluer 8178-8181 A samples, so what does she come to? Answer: 1.07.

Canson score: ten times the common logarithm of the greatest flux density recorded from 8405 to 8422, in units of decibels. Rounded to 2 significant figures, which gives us 5.0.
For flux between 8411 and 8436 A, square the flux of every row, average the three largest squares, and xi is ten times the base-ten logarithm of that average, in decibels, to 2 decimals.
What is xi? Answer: 10.03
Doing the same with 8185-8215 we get 10.75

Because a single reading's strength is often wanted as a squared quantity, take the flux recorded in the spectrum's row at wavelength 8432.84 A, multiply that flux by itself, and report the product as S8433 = 7.9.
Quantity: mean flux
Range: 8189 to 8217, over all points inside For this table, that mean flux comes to 3.29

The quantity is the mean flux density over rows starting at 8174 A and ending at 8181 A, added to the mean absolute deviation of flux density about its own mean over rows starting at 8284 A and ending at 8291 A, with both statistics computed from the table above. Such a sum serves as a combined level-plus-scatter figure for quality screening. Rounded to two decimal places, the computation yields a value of 3.17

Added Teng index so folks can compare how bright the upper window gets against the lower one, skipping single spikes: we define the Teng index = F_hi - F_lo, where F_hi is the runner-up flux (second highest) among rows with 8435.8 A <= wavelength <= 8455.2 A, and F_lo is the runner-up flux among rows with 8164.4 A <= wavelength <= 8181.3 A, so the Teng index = 0.42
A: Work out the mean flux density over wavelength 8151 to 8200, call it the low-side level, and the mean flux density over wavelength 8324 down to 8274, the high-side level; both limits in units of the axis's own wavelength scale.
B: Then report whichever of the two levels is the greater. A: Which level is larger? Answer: 3.24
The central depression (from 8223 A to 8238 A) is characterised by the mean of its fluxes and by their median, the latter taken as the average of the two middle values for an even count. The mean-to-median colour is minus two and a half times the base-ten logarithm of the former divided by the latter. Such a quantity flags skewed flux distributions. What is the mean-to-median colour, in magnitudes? 0.003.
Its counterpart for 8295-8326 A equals -0.004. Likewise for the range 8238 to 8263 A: -0.007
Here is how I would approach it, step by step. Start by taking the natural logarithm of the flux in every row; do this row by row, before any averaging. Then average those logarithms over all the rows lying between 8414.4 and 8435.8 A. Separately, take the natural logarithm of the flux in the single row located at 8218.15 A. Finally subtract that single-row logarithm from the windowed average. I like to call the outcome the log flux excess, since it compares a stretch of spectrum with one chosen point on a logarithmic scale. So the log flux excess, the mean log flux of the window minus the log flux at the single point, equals -0.156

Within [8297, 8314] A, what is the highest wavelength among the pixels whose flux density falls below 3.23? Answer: 8313.31 A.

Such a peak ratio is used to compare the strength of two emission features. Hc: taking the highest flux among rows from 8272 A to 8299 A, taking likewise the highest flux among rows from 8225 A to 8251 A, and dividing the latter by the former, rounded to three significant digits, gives 1.00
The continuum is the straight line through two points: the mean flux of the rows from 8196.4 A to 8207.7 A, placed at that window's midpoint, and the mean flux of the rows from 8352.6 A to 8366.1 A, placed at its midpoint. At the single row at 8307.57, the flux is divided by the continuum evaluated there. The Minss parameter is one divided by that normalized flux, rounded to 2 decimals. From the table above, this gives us 1.07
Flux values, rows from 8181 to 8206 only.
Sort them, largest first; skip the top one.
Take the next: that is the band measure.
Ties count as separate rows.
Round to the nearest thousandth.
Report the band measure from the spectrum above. 3.457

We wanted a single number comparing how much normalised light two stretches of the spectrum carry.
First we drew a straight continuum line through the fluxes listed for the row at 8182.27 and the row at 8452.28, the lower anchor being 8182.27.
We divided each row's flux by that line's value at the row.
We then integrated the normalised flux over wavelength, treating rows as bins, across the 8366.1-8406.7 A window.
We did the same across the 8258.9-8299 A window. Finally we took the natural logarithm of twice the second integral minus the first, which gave 3.59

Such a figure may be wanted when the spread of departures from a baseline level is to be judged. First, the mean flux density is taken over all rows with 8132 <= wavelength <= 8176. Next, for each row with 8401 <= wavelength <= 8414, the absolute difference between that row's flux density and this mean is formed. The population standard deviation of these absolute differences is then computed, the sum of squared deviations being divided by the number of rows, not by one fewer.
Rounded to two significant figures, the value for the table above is 0.071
